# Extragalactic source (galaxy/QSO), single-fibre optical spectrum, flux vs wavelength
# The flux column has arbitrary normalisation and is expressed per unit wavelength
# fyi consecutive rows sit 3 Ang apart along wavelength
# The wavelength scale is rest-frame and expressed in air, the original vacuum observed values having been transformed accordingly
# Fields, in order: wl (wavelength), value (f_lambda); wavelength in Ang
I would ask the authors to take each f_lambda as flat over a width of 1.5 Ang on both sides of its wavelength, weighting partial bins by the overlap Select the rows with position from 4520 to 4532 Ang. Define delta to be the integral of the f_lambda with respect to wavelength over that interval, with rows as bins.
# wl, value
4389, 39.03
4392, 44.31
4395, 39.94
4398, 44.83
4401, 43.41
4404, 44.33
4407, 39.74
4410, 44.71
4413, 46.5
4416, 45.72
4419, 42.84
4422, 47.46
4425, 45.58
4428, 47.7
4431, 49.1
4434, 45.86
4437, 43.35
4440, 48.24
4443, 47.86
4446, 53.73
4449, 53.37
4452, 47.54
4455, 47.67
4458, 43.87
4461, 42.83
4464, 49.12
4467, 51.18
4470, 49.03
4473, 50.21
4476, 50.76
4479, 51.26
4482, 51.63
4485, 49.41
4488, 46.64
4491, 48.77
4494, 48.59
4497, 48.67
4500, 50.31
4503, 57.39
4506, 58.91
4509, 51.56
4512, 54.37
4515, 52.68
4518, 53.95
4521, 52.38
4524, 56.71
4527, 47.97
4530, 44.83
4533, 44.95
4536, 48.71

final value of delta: 602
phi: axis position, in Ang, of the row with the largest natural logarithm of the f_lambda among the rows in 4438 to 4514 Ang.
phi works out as 4506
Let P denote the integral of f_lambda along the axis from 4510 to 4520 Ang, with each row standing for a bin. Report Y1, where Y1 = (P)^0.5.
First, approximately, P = 535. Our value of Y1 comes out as 23.1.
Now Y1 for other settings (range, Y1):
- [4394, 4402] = 18.5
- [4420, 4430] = 21.6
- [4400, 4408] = 18.5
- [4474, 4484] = 22.6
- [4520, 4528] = 20.5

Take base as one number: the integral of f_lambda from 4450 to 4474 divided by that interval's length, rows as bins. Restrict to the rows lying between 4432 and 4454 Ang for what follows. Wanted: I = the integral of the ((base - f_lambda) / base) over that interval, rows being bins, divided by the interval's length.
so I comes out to -0.02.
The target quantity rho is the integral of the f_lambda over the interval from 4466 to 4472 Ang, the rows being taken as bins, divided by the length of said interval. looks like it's 50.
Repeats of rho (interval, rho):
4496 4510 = 54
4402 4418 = 44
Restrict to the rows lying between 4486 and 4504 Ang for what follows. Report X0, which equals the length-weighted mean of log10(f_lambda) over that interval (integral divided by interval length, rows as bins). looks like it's 1.70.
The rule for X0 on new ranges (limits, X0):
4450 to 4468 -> 1.67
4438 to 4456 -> 1.69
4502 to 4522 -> 1.74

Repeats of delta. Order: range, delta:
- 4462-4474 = 595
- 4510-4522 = 640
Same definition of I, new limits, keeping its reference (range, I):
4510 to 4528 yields -0.11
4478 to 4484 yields -0.07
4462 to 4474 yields -0.04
